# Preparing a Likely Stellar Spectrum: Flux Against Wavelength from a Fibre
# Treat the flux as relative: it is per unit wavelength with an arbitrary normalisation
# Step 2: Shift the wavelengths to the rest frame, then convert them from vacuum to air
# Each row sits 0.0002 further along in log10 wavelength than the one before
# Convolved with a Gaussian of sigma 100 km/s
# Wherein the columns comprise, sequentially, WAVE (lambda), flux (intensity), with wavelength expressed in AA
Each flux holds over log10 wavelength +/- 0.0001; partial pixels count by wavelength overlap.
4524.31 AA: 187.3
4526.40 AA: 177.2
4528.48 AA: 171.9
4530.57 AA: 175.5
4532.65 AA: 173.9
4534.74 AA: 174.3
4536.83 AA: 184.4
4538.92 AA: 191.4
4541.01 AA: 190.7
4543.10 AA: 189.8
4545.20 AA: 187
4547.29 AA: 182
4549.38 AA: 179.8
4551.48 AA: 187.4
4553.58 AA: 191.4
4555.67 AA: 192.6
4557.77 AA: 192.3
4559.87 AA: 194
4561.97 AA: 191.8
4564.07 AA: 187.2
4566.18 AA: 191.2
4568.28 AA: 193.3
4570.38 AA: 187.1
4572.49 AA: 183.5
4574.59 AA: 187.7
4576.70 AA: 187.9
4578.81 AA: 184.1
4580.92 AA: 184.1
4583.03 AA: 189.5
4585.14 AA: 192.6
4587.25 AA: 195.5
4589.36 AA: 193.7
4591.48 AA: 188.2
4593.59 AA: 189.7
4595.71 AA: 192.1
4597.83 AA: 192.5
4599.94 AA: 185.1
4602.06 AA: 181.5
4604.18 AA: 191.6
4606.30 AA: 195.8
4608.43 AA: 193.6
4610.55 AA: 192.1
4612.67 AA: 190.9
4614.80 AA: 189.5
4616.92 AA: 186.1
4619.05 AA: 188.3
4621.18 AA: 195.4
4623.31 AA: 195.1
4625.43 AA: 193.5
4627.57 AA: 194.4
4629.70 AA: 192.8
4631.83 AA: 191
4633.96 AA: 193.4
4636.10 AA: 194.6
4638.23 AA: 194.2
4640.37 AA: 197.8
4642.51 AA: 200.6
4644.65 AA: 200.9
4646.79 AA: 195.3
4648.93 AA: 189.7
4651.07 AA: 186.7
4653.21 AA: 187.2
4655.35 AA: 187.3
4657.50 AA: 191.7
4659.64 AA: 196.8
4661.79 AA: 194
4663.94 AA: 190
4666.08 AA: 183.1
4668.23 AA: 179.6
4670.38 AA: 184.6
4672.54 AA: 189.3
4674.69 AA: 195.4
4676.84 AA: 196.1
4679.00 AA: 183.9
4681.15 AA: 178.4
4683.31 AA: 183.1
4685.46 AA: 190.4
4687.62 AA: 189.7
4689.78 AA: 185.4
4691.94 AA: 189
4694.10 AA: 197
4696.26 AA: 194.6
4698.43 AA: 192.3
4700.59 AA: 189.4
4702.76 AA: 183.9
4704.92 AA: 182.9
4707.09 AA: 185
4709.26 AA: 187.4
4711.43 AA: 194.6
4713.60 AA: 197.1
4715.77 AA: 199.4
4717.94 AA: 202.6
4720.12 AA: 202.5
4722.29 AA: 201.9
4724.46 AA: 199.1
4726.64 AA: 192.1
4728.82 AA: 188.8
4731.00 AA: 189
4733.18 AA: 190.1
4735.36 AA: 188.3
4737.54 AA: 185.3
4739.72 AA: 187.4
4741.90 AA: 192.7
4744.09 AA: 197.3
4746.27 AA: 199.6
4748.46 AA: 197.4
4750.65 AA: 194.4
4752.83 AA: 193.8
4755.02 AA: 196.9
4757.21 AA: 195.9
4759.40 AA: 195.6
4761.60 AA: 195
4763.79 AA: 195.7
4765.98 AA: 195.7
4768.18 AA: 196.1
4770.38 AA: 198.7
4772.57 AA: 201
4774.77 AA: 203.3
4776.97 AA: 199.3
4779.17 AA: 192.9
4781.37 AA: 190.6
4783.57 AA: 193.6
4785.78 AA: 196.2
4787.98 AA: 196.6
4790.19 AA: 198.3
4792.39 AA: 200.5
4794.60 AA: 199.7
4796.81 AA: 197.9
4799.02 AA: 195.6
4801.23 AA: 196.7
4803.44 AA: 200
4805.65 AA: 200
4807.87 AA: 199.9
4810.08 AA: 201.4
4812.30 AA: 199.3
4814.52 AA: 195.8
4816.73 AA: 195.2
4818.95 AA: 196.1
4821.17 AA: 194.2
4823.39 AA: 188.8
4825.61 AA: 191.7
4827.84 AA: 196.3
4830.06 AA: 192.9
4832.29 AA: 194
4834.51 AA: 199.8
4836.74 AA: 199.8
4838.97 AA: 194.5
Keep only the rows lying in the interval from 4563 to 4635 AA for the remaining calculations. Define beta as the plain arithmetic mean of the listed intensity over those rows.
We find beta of 190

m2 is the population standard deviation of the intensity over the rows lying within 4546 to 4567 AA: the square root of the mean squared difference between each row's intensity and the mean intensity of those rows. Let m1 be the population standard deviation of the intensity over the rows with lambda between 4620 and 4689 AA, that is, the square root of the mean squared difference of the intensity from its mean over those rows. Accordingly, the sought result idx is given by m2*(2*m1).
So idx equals 51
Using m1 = 6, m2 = 4.5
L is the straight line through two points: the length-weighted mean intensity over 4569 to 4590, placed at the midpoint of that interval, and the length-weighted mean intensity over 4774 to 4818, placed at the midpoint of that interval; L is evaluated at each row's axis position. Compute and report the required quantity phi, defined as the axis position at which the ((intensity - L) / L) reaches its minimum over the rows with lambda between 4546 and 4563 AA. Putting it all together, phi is 4549.38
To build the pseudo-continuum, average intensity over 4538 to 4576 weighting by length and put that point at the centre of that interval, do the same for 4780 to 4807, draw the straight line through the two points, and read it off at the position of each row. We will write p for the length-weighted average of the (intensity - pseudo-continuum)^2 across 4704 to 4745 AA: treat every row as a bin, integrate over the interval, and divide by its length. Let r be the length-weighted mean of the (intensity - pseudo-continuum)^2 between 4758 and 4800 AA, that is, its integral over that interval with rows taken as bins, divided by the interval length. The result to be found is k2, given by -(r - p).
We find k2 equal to 33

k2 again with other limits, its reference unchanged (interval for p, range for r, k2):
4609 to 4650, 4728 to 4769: -1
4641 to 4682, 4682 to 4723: 5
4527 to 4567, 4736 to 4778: 40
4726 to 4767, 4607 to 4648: 2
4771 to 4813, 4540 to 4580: -5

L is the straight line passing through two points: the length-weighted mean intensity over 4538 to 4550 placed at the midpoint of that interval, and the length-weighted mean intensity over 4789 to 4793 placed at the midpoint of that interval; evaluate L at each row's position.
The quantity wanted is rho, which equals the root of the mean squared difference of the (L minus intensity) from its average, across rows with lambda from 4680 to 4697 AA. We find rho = 5.4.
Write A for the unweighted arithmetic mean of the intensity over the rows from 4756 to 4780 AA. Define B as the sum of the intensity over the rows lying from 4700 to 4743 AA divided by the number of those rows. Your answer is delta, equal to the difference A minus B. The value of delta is 5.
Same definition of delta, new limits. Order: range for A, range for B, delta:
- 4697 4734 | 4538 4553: 6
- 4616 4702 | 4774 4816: -7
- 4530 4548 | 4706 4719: -11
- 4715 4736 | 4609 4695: 5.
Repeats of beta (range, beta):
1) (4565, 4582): 187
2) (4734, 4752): 193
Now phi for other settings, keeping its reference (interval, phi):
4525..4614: 4528.48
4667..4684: 4681.15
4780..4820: 4781.37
